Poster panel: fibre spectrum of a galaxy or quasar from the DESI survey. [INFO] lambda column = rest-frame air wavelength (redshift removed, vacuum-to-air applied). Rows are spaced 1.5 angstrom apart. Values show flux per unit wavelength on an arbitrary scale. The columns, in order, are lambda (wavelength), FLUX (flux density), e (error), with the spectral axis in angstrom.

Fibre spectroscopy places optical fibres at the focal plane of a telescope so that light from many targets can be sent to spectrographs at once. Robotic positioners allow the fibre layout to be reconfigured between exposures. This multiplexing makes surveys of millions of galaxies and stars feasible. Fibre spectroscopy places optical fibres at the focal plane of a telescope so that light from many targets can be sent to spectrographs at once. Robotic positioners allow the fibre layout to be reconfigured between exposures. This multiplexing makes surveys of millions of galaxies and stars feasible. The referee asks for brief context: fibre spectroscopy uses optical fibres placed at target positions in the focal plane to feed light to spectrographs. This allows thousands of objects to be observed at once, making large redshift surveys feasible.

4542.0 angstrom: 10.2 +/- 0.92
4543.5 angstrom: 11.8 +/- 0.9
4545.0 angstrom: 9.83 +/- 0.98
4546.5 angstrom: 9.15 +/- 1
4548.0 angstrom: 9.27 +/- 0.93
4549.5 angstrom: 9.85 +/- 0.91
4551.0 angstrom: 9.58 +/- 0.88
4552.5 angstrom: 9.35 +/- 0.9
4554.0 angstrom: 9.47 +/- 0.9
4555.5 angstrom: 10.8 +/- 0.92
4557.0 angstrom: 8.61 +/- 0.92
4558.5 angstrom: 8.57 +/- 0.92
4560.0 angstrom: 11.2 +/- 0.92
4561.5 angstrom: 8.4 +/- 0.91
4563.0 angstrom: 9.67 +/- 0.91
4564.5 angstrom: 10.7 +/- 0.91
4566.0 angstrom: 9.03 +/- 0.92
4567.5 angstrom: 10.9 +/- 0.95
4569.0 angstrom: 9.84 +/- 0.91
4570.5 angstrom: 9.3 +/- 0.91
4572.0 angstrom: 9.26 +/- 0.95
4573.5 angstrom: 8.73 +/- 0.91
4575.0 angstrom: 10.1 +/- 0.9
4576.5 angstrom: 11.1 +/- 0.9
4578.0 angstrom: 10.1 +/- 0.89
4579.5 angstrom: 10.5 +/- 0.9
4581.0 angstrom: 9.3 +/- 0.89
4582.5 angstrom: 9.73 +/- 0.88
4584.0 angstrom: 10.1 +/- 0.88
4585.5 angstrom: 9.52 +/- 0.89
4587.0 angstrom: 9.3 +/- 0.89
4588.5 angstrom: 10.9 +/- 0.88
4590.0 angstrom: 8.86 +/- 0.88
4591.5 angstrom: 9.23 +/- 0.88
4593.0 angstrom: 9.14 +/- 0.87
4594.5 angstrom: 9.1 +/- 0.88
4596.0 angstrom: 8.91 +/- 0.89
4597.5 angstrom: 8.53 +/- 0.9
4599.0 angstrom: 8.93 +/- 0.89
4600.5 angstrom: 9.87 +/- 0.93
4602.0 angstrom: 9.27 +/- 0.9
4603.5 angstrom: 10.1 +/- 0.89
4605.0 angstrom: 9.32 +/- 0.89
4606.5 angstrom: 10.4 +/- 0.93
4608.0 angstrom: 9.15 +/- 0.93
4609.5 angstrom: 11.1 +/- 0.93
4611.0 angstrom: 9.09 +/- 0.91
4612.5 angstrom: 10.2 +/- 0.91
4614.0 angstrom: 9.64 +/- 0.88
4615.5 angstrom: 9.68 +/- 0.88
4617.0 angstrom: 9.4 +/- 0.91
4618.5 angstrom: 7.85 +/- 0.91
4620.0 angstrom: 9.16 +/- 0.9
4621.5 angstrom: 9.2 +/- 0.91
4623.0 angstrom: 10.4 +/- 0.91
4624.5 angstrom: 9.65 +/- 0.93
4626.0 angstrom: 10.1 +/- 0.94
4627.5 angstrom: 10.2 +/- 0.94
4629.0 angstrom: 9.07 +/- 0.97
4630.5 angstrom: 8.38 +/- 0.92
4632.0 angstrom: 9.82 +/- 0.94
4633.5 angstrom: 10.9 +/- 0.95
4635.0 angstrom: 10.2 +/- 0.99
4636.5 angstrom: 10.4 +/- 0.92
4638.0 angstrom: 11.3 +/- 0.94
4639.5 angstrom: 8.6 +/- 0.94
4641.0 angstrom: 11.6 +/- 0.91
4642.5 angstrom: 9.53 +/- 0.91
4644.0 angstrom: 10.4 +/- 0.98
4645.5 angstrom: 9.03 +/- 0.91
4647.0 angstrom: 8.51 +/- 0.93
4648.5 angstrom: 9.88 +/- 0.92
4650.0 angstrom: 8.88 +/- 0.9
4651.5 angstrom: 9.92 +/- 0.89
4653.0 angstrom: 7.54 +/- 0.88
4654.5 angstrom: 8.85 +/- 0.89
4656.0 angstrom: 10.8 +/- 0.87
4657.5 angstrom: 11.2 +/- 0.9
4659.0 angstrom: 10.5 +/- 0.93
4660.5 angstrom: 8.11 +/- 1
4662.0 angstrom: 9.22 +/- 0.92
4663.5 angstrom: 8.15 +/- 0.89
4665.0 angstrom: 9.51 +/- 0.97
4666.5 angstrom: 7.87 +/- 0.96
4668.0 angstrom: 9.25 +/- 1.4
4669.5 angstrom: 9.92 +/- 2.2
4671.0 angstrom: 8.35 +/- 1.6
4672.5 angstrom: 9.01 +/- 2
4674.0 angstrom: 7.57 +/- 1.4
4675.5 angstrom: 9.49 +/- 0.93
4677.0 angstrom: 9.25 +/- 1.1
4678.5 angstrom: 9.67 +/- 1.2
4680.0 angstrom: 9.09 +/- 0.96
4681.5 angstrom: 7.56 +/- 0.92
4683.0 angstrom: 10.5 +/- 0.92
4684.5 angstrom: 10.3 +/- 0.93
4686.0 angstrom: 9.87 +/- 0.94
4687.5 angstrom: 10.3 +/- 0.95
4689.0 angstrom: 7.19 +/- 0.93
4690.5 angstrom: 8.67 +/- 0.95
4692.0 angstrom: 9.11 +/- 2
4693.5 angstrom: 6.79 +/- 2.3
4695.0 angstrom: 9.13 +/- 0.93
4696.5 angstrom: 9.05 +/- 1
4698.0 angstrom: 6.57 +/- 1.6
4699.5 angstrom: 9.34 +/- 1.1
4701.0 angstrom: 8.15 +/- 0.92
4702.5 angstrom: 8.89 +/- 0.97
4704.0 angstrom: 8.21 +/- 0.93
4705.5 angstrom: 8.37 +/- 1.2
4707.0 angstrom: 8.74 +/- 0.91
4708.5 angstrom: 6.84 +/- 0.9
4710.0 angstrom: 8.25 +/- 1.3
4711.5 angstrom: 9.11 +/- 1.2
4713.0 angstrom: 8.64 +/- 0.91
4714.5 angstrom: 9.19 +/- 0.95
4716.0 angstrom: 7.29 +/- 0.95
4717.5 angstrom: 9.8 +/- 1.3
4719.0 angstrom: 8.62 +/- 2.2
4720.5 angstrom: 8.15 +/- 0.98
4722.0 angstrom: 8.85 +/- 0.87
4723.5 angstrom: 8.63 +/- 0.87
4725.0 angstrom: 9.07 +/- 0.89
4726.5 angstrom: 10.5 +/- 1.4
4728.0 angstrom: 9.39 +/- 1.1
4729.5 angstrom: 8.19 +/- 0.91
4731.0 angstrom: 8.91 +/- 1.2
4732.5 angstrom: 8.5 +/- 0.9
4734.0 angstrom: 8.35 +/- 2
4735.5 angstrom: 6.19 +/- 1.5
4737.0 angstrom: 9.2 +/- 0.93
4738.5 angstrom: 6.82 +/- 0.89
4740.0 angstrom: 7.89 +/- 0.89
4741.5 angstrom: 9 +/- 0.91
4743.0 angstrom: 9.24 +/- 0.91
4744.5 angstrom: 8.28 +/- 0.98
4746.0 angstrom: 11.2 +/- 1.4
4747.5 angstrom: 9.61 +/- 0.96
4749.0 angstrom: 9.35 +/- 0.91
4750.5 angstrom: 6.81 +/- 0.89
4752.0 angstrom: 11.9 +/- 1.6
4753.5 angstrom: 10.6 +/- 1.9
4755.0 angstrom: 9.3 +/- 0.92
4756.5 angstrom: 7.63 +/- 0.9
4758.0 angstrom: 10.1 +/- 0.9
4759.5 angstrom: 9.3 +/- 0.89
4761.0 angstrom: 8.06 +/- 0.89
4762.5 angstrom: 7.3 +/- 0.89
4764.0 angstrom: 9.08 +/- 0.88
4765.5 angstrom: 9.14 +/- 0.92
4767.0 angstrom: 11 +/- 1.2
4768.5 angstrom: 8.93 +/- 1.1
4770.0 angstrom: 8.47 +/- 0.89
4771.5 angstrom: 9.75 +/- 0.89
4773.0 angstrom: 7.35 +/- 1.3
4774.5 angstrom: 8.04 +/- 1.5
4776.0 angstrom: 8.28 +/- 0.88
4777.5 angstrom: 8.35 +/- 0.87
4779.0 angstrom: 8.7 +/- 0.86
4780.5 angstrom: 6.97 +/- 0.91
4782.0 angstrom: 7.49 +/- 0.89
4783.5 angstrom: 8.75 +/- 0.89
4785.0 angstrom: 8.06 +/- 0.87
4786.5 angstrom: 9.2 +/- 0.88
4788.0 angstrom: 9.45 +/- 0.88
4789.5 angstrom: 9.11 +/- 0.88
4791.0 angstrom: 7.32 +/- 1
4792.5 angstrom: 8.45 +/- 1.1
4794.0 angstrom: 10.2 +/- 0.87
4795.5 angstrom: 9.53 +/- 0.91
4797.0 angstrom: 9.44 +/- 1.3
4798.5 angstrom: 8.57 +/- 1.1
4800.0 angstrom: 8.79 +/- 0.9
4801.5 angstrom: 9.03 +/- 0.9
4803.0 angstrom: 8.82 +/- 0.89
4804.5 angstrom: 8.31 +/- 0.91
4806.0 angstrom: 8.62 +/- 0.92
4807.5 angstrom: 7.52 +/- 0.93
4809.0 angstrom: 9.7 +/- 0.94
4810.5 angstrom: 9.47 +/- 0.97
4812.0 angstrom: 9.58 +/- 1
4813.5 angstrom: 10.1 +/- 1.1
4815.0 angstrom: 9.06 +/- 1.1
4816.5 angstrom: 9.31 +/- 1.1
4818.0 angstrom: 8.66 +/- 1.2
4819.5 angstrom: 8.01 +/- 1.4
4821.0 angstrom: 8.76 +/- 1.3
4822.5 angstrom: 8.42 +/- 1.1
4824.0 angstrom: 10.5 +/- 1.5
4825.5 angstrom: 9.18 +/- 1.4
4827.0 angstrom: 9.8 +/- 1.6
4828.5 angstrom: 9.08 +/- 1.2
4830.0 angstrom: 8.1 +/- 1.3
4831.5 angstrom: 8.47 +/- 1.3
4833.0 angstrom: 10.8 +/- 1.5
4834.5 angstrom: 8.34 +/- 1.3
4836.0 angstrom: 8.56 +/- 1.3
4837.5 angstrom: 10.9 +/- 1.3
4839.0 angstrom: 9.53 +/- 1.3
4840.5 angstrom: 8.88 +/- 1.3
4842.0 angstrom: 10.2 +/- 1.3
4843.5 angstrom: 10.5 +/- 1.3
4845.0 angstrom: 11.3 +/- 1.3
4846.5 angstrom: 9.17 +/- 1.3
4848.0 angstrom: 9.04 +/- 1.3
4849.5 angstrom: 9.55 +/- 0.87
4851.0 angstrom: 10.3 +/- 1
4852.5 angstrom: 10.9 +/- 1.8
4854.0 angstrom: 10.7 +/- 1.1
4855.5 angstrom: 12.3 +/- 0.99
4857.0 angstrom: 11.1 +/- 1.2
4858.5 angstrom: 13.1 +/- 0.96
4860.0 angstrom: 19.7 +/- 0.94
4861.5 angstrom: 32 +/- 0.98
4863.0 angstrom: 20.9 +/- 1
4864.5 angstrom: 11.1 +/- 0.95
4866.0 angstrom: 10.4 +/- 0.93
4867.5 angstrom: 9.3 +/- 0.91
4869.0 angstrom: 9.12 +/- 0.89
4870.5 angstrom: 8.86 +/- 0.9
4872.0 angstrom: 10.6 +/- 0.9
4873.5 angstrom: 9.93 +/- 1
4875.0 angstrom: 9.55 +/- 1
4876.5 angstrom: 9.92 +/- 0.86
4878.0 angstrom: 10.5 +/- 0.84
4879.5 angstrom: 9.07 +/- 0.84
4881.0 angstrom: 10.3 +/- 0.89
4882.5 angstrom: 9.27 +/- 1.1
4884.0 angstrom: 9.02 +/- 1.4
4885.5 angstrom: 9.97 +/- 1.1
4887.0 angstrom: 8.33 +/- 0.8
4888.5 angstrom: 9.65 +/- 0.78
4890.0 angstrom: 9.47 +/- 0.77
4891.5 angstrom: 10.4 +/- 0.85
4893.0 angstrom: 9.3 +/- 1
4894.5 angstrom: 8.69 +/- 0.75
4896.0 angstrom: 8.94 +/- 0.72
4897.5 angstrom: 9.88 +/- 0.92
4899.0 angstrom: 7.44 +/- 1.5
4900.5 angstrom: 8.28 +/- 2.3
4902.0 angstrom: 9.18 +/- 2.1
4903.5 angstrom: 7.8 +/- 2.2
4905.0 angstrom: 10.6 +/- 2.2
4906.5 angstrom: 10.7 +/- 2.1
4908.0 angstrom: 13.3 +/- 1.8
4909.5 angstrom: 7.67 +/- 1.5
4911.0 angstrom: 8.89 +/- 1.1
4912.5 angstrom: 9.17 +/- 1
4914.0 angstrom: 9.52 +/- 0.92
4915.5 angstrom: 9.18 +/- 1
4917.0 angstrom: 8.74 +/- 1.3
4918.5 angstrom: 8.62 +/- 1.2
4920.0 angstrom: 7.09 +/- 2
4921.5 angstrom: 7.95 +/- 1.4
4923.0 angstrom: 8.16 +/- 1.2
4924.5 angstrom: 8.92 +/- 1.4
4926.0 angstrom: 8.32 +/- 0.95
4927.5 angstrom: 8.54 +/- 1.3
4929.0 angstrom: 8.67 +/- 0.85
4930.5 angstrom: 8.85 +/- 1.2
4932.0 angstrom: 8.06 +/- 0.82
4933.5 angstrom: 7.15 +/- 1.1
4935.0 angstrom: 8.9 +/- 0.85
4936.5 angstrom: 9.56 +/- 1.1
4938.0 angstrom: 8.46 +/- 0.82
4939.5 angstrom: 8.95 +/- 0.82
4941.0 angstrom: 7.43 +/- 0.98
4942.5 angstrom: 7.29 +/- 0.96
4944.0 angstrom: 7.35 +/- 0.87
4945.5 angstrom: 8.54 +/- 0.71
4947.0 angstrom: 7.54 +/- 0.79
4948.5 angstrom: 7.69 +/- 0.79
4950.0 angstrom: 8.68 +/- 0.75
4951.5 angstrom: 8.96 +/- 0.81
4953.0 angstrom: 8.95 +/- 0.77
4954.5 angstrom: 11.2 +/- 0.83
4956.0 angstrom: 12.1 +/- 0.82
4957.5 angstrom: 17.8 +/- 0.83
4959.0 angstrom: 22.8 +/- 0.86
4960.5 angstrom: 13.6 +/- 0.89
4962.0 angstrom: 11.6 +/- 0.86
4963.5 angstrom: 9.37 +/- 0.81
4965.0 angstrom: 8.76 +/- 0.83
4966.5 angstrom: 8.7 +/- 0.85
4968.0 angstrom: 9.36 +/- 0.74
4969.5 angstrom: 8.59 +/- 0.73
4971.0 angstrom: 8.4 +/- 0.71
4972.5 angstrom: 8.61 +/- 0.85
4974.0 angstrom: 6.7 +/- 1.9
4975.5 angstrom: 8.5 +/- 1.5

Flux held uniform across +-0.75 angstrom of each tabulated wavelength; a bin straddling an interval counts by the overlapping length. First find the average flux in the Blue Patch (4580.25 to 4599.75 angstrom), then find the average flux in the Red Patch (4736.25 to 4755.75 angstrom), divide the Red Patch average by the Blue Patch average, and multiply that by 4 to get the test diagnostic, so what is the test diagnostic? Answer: 3.9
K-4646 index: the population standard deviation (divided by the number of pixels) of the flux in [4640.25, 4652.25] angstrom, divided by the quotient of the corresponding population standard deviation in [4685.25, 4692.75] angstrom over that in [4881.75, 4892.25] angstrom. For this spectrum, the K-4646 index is 0.53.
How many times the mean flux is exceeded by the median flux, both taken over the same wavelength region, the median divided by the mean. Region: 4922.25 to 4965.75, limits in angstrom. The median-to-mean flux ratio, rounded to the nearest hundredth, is 0.90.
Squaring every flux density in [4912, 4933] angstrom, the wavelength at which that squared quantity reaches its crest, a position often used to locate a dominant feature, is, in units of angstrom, 4914.0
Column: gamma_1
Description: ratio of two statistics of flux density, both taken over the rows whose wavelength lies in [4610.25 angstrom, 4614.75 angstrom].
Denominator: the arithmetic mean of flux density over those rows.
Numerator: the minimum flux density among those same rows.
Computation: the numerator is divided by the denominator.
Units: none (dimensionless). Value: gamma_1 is 0.94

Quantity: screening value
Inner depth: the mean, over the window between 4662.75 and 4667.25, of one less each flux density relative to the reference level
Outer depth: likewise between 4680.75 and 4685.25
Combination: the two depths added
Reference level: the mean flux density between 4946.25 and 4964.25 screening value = 0.46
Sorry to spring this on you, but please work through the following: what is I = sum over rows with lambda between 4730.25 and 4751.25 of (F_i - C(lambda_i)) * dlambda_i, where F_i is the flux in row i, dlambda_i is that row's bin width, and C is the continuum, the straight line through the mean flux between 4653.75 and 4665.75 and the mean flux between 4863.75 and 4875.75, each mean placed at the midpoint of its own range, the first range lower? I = -24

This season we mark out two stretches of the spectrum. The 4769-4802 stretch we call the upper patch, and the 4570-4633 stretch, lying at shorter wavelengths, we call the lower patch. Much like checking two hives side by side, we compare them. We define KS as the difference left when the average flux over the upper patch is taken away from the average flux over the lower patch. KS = 1.0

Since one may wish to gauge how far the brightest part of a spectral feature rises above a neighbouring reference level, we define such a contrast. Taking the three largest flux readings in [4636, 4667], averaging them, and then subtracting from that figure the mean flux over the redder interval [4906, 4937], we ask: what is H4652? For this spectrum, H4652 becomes 2.5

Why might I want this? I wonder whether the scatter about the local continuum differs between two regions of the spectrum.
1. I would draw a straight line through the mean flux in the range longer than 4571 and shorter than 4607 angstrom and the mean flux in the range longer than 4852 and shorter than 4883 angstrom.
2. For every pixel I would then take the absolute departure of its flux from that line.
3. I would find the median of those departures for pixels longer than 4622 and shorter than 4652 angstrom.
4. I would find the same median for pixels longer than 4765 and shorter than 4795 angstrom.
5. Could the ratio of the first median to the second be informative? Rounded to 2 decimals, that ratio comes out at 0.19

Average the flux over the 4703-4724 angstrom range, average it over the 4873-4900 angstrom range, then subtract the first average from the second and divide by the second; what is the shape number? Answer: 0.10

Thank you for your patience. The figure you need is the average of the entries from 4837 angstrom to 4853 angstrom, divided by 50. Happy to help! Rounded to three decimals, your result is 0.200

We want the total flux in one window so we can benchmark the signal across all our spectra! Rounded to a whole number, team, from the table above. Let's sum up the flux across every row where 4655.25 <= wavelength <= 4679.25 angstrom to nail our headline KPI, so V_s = 148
